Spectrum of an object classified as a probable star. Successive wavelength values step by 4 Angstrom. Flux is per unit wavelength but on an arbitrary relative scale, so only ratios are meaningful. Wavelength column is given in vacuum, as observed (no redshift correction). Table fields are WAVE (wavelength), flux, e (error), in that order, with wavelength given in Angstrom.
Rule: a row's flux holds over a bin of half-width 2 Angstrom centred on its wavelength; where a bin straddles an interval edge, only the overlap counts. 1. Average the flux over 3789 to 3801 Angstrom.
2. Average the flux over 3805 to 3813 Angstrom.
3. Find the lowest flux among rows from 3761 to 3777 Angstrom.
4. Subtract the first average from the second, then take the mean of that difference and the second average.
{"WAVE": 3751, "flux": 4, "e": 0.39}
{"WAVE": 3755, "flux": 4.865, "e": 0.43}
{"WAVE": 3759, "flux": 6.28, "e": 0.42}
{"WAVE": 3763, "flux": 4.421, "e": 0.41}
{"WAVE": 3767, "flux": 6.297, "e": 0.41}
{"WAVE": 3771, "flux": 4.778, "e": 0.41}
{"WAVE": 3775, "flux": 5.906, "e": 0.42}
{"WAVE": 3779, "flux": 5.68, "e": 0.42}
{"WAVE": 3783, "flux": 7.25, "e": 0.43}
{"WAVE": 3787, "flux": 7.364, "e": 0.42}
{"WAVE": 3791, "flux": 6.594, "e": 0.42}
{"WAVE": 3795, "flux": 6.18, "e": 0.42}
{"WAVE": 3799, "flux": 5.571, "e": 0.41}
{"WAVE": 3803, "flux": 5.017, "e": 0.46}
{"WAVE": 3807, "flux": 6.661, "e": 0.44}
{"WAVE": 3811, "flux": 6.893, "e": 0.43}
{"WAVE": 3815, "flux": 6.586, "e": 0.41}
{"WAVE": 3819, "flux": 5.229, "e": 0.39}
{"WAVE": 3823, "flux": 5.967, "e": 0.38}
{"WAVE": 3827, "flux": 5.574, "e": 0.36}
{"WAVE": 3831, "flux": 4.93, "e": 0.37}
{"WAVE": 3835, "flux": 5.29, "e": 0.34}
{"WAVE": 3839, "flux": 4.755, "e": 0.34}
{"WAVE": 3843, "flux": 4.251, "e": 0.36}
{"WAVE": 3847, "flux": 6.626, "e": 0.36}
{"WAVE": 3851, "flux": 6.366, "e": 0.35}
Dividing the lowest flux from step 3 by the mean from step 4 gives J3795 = 1.19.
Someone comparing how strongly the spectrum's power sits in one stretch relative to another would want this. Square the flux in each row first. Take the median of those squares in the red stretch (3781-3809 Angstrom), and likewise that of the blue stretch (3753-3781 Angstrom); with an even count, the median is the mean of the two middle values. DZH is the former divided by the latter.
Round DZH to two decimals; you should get 1.35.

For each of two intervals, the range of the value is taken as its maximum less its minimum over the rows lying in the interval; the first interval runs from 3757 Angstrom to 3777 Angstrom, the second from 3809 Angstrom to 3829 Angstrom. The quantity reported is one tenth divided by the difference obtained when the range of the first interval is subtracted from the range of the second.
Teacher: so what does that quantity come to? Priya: -0.47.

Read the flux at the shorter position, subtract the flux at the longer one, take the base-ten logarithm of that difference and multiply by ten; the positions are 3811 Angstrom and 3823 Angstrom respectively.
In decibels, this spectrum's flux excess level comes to 0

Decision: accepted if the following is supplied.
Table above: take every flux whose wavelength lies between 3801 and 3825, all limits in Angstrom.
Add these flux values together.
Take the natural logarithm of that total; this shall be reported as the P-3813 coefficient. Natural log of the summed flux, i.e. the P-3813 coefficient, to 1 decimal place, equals 3.6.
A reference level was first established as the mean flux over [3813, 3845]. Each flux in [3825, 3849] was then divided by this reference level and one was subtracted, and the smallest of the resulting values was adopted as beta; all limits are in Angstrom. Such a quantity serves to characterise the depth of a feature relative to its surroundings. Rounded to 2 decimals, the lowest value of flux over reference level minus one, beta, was -0.20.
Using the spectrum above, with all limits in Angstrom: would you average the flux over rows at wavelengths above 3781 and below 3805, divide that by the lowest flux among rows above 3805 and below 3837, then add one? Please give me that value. 2.28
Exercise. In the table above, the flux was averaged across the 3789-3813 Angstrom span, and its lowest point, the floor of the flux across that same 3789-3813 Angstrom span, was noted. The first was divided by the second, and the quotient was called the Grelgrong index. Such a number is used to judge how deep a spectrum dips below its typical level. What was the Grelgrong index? 1.23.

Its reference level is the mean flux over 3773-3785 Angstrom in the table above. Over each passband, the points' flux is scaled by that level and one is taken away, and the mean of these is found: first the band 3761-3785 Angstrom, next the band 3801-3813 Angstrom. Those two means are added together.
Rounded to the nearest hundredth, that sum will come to -0.10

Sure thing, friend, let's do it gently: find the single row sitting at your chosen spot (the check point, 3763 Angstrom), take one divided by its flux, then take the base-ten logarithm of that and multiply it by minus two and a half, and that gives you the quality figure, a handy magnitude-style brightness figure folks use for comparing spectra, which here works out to 1.6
